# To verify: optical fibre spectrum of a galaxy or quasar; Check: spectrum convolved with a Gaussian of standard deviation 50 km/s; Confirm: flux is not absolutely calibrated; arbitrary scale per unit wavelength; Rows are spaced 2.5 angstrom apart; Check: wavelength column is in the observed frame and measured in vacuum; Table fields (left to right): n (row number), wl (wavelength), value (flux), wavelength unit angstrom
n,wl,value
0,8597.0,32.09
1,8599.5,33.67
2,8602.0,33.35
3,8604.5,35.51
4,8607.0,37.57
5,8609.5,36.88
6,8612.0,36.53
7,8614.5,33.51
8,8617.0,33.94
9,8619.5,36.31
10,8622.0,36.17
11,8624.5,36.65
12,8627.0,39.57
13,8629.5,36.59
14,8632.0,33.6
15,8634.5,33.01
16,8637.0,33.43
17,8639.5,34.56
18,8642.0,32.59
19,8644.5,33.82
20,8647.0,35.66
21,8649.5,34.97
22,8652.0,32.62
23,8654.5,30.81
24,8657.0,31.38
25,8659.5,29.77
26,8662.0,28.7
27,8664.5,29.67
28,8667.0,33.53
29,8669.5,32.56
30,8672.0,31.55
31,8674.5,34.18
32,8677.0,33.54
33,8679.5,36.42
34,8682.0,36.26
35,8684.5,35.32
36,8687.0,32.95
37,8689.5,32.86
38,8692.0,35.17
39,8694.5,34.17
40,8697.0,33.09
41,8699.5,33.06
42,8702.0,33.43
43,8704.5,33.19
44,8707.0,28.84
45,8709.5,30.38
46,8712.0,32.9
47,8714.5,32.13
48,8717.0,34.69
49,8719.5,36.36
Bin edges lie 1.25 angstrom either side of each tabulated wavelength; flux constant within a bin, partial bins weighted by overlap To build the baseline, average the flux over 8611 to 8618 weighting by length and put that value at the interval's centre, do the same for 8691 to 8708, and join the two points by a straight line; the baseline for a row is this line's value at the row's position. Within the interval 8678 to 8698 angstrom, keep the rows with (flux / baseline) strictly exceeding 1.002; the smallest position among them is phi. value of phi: 8679.5 angstrom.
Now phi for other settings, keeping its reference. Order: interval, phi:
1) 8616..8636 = 8619.5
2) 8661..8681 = 8674.5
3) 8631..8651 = 8639.5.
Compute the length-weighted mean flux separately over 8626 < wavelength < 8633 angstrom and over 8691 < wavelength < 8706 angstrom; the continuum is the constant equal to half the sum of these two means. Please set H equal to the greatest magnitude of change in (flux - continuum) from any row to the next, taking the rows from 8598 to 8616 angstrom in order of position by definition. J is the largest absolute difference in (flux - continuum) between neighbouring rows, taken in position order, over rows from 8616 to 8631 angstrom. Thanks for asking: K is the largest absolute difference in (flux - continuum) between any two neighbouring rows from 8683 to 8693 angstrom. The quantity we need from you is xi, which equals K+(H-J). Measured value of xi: 2.41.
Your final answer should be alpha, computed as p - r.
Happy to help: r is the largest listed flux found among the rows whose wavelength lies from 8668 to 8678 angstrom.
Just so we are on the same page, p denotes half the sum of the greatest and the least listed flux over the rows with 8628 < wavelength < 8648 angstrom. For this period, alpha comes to 0.4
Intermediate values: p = 34.6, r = 34.18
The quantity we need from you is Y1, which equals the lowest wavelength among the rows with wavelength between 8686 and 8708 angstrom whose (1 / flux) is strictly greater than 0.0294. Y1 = 8687.0 angstrom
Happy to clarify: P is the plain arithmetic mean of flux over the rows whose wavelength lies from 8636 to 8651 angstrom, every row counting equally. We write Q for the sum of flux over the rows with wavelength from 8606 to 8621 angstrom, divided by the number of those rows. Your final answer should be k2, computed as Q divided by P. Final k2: 1.05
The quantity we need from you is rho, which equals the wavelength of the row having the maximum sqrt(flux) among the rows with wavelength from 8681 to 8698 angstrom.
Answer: 8682.0 angstrom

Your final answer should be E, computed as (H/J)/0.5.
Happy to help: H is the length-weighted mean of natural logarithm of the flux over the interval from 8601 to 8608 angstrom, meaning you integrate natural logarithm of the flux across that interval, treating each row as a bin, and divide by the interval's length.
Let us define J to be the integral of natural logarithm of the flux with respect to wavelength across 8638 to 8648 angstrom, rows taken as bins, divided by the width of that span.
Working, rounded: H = 3.57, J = 3.53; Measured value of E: 2.02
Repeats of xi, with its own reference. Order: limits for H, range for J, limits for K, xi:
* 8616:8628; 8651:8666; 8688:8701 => 3.42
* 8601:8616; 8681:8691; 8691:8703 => 1.73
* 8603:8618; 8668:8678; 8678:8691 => 2.76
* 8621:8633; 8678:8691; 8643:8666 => 2.97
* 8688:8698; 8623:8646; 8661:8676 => 3.18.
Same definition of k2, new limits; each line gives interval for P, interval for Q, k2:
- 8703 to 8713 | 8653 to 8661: 0.98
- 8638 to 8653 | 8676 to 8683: 1.04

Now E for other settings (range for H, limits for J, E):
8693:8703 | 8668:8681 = 2.00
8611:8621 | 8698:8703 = 2.03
